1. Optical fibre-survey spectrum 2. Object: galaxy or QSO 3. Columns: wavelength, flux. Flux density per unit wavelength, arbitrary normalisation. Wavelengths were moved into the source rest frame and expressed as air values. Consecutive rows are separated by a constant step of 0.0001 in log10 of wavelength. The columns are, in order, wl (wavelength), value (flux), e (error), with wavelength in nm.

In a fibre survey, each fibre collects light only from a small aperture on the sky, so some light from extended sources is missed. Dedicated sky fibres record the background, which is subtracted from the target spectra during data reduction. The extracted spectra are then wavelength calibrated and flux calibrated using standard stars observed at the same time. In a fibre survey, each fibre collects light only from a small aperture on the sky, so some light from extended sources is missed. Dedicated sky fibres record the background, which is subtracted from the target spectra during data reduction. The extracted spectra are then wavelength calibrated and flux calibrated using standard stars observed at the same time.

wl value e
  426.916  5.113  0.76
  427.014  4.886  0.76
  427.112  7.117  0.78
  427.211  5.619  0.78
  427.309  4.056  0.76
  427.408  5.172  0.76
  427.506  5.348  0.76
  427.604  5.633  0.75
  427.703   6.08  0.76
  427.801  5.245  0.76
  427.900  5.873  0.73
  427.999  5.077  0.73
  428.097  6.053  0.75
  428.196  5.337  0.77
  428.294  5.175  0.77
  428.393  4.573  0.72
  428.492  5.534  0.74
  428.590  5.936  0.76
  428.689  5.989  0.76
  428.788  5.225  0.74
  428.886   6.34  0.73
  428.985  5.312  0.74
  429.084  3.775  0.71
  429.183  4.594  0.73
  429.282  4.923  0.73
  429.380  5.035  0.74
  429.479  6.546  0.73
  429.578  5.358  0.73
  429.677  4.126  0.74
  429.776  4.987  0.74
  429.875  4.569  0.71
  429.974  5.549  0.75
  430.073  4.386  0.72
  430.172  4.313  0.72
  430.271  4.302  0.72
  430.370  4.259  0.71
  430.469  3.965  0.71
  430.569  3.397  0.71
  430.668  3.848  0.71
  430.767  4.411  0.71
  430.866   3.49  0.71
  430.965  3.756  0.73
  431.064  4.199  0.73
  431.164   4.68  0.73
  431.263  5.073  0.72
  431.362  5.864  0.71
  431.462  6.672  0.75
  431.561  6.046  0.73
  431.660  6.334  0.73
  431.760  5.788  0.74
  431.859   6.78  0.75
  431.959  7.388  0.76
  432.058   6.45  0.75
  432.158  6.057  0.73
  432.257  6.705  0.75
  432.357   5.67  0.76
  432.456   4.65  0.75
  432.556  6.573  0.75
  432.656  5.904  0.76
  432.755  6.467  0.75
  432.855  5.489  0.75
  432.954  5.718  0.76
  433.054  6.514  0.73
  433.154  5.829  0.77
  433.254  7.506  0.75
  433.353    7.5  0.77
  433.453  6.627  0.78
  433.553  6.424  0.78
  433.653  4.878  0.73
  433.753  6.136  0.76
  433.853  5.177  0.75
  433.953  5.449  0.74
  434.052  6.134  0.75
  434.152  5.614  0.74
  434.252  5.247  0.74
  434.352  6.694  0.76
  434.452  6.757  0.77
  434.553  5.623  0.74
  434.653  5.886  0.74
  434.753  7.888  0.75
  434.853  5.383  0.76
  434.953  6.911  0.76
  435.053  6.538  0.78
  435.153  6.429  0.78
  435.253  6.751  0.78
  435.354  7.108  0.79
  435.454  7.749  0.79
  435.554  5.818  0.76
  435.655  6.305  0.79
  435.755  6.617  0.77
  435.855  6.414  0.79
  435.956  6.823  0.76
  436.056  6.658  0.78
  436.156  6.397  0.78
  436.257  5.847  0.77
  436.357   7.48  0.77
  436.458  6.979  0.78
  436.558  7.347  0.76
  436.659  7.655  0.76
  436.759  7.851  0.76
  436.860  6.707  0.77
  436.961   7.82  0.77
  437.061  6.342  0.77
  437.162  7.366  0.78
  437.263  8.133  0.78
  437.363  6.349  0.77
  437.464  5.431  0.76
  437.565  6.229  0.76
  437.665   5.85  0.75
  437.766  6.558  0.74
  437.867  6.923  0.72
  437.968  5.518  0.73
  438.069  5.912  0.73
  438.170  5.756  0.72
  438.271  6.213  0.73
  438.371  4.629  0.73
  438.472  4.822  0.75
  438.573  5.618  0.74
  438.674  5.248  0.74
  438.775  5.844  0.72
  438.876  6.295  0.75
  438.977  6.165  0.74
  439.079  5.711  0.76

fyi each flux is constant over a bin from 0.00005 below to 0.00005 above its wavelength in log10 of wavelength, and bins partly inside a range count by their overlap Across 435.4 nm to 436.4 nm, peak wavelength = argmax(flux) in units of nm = 435.454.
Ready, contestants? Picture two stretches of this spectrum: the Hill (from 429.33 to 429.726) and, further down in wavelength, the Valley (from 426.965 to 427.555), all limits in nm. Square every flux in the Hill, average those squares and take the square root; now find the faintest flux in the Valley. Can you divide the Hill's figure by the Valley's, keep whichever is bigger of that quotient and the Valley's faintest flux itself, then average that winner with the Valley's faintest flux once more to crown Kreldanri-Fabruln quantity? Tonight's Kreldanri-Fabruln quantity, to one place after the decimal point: 4.1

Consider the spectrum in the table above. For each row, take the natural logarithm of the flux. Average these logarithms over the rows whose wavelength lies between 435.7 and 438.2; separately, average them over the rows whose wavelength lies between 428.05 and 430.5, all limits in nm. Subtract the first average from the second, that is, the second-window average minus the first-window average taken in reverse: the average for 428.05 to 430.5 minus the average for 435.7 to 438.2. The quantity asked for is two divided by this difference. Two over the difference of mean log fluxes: -7.0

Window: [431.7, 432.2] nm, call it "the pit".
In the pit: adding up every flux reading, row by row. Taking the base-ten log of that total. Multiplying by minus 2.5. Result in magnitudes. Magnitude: -3.78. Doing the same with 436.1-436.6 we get -3.83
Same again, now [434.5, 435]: -3.75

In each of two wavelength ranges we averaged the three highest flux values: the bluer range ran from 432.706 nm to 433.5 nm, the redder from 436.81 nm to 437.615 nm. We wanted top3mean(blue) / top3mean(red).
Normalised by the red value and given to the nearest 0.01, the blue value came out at 0.93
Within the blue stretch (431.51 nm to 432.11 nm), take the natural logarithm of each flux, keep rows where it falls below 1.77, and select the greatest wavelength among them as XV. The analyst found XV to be 431.760 nm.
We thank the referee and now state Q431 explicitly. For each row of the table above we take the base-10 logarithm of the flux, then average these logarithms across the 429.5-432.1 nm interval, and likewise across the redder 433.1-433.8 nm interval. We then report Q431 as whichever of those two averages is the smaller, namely 0.69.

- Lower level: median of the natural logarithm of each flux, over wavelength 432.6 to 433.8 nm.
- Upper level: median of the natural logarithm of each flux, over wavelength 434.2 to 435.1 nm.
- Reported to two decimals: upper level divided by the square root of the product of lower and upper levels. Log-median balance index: 1.01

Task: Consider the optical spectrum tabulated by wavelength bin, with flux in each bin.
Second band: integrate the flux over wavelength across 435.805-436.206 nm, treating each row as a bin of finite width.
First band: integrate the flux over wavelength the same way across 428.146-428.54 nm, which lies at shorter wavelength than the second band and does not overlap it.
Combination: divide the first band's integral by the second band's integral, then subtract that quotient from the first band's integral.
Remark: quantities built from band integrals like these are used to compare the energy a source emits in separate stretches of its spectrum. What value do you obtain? 1.26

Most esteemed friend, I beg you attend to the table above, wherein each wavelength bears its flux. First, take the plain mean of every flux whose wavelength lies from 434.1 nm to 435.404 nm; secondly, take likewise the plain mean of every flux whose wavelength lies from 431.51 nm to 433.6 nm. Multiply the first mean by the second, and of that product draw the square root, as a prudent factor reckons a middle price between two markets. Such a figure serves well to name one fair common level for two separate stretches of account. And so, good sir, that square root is 6.3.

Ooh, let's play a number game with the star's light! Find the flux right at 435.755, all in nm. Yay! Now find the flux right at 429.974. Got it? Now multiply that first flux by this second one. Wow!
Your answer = 37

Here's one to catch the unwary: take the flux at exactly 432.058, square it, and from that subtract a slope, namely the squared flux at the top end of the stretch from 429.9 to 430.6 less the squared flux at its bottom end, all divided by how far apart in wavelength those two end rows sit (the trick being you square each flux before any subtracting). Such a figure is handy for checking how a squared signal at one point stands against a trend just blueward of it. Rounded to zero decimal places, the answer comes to 74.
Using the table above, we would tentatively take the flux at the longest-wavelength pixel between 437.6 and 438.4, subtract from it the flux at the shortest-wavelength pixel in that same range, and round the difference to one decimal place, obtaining -1.2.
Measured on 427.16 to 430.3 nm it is -1.3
